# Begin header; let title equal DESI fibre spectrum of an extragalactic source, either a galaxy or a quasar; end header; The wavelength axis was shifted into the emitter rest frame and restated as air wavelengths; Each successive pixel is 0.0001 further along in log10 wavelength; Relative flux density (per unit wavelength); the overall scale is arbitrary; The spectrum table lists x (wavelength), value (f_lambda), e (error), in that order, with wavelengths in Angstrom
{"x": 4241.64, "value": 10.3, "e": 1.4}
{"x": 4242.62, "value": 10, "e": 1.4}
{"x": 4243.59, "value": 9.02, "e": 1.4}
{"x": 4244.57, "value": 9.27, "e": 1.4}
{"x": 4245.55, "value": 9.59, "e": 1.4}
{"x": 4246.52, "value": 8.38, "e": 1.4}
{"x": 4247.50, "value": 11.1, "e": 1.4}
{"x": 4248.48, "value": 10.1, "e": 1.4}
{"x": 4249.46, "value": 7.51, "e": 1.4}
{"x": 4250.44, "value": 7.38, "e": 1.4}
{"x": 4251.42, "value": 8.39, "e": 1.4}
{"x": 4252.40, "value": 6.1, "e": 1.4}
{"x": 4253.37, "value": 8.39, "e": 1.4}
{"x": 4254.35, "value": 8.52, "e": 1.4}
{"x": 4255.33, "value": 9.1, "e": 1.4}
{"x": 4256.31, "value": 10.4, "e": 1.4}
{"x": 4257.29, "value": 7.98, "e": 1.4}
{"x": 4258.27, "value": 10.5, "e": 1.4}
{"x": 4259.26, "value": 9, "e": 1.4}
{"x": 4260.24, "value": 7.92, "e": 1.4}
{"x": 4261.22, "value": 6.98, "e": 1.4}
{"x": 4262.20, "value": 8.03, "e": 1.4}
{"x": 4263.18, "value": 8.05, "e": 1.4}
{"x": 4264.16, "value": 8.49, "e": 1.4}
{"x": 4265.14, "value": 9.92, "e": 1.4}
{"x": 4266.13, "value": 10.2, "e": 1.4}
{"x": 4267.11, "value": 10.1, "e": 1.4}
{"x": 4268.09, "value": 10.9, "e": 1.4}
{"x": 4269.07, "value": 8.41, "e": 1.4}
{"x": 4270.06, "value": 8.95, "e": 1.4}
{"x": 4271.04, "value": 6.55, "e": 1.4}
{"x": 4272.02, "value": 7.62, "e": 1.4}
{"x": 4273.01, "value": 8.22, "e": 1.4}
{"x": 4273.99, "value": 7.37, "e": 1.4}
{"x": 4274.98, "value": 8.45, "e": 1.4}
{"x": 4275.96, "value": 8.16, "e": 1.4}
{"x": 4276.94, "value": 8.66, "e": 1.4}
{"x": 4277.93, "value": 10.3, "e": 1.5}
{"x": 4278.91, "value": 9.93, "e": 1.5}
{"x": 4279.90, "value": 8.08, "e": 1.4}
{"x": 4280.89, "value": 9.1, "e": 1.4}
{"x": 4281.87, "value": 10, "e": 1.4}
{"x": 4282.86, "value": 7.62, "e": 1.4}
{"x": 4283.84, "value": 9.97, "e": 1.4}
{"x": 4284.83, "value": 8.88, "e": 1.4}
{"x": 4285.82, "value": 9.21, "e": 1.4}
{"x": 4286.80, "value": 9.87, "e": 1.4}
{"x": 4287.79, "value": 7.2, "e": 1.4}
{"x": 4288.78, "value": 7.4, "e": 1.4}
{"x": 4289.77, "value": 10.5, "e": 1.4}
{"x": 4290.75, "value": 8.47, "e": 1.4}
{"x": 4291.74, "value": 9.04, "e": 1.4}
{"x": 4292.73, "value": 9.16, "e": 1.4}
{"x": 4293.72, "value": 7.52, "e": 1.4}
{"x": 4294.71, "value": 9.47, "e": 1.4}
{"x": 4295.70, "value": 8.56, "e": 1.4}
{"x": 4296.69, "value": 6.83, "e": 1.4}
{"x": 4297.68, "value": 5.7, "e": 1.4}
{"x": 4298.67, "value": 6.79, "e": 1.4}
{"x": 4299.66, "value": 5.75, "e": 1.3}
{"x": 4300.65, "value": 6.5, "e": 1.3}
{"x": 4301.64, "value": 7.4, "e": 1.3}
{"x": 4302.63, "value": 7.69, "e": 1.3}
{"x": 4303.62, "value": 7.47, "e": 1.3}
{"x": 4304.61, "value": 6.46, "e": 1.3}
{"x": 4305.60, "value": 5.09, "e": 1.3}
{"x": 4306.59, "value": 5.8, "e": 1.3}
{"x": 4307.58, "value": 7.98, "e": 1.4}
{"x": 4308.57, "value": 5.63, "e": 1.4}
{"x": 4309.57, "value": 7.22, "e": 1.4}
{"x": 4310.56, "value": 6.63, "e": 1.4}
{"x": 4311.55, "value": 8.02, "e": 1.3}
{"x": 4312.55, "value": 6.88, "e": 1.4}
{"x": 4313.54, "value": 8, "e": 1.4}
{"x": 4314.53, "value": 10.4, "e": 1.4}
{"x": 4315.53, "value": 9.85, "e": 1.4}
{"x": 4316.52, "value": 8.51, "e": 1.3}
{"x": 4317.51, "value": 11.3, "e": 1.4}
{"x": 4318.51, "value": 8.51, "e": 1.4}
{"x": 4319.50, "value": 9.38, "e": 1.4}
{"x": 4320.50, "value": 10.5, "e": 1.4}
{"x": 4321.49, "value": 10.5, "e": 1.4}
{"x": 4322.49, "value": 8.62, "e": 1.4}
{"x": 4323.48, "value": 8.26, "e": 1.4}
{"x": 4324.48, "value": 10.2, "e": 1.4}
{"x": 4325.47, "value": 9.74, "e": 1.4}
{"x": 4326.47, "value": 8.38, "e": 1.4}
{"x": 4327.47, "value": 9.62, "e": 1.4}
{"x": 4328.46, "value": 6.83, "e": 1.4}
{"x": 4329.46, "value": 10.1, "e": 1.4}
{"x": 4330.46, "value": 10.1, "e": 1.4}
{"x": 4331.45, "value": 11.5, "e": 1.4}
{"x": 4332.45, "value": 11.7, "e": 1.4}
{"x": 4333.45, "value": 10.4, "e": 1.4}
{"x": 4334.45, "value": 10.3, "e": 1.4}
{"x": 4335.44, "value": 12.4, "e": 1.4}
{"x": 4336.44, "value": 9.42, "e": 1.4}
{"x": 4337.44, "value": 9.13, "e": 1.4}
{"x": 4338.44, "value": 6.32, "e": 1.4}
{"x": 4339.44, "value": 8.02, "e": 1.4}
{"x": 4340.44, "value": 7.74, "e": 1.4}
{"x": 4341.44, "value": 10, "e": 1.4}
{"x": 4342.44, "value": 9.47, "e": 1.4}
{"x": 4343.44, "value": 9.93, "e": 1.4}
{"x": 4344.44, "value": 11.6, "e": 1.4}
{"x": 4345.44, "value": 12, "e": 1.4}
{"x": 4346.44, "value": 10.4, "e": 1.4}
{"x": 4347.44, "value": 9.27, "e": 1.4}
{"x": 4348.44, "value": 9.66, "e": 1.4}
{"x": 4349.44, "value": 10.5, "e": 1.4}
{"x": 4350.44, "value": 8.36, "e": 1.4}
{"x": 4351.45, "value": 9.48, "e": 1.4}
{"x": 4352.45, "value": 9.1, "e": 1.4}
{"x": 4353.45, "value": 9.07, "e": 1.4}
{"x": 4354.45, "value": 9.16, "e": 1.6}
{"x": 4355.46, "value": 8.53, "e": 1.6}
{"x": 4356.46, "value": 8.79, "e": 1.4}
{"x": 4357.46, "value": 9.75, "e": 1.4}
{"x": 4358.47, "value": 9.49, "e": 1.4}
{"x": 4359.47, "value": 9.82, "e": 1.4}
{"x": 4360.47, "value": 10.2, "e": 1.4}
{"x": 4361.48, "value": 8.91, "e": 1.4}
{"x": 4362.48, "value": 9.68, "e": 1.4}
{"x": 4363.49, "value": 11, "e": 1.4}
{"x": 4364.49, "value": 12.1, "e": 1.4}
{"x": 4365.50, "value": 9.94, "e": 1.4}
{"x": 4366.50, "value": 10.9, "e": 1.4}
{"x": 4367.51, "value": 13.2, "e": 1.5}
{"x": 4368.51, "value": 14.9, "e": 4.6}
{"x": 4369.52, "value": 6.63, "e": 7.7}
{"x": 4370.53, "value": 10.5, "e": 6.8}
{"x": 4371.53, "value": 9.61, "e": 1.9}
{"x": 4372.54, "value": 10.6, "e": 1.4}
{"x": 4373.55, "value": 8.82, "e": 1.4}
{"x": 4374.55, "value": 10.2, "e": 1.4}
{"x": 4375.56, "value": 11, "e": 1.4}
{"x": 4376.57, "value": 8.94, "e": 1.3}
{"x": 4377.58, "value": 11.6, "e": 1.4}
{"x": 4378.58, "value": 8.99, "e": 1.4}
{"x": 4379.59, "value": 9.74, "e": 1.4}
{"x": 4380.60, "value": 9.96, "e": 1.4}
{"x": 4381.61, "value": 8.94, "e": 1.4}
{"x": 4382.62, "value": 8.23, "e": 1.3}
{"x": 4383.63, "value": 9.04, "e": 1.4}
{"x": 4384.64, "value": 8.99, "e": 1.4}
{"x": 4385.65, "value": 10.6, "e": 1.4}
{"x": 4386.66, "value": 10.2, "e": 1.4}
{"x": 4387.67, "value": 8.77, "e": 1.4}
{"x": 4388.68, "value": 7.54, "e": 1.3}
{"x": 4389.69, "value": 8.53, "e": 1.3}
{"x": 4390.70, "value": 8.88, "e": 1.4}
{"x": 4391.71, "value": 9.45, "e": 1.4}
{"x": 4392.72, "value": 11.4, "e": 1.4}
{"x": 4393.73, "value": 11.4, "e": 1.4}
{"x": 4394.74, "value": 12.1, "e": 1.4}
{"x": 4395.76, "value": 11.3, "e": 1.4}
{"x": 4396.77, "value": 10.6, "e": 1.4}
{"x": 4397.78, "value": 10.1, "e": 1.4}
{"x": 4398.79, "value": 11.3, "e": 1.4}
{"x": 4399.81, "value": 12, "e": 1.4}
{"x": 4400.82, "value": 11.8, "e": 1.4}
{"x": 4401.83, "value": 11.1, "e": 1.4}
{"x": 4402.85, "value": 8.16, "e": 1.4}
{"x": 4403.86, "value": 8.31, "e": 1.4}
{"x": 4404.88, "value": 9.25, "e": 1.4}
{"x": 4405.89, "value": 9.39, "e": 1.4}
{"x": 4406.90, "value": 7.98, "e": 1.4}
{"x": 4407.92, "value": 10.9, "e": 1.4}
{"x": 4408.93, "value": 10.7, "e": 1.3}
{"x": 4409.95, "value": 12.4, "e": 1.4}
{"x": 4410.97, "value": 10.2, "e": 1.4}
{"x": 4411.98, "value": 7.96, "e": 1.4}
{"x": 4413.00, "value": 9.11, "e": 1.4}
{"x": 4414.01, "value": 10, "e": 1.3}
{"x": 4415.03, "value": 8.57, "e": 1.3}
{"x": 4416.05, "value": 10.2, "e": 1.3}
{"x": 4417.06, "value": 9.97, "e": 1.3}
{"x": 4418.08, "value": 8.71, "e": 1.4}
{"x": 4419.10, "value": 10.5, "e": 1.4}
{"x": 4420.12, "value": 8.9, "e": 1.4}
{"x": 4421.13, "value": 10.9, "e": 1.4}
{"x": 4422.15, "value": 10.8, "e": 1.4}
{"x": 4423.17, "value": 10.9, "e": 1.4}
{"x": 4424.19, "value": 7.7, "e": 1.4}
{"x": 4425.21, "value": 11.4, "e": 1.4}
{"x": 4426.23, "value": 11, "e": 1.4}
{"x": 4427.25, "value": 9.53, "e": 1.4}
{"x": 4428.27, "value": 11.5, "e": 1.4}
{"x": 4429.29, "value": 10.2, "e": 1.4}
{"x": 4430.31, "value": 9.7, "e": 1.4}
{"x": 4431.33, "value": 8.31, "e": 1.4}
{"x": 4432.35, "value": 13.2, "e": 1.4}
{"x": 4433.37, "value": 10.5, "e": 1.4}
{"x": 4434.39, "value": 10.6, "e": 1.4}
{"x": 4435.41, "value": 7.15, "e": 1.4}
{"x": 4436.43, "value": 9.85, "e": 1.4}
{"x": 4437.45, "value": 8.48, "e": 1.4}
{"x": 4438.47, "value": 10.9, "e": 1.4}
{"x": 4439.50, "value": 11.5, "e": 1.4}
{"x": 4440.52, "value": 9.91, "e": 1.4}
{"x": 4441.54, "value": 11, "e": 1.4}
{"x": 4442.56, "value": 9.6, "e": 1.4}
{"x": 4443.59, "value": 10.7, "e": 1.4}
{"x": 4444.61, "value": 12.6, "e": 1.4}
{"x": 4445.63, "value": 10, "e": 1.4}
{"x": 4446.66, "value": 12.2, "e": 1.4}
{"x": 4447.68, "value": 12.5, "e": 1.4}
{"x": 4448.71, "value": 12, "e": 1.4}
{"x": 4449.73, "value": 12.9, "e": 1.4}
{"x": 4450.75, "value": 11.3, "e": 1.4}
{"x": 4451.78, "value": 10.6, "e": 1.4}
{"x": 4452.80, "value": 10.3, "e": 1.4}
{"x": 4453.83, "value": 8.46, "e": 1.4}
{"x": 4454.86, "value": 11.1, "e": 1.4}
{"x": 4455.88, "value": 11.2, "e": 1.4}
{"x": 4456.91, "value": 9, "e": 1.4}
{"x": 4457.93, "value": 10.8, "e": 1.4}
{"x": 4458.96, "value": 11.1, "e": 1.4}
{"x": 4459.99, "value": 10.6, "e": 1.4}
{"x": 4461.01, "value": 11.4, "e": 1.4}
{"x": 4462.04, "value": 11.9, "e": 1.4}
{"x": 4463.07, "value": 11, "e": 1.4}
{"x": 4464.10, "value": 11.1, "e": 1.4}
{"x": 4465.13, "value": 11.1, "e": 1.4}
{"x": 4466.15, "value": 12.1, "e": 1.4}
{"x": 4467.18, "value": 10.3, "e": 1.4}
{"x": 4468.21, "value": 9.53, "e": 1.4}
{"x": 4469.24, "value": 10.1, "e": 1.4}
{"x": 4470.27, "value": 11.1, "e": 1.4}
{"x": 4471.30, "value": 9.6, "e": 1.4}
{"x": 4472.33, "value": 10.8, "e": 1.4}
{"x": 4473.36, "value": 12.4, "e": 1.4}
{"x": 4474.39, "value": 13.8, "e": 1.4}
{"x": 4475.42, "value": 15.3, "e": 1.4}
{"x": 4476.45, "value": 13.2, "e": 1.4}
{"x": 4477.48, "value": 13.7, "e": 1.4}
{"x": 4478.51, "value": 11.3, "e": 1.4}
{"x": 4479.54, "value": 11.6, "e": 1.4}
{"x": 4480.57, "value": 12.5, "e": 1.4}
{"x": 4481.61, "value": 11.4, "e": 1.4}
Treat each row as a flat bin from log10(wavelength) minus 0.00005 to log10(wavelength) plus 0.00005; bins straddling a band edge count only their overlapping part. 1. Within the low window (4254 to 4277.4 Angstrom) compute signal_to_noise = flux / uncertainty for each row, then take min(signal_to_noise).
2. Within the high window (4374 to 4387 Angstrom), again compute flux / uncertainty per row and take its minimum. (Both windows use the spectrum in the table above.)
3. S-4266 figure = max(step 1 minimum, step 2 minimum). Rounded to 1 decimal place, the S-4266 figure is 6.3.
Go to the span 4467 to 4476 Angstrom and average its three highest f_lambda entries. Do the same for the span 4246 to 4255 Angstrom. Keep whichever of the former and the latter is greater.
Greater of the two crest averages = 13.8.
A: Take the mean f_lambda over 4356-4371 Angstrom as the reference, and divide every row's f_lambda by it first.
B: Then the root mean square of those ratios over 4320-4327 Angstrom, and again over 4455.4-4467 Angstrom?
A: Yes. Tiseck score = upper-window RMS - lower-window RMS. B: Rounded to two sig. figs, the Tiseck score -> 0.15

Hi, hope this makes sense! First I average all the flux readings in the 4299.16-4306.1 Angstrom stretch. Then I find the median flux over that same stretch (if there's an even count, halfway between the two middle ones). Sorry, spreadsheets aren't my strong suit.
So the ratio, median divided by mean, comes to 0.98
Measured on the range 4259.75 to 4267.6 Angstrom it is 0.95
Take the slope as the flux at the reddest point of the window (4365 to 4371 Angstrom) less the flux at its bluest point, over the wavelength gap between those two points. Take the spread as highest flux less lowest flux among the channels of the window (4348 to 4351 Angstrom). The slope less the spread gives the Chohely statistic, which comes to -2.03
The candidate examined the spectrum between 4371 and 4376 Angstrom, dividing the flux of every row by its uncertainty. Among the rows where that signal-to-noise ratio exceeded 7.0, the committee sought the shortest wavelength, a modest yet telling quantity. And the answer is 4372.54 Angstrom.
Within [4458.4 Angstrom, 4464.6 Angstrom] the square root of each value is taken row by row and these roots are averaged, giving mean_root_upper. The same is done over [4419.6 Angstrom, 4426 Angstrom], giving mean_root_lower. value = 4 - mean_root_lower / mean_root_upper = 3.05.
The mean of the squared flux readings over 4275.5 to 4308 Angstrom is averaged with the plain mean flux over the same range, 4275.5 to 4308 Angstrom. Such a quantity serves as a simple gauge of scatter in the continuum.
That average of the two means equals 38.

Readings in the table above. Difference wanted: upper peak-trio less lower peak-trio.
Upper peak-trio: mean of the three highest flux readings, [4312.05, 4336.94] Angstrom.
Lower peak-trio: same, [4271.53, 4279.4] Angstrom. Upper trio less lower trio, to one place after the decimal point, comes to 2.2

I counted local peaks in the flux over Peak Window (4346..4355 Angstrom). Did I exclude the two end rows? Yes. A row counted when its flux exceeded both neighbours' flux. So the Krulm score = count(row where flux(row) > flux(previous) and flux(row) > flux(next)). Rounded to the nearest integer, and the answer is 2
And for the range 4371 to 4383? 4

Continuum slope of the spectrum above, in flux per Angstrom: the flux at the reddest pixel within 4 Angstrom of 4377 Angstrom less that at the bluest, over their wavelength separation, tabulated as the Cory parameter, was 0.16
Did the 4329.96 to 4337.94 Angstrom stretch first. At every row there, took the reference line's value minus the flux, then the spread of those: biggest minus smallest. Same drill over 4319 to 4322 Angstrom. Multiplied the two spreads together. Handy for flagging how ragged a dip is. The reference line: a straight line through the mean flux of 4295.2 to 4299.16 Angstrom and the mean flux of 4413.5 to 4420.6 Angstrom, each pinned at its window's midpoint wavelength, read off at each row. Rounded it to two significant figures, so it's 3.6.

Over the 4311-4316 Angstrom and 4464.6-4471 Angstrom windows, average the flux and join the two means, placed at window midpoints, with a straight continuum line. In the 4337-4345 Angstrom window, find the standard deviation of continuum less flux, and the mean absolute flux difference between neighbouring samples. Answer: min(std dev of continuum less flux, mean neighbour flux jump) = 1.39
